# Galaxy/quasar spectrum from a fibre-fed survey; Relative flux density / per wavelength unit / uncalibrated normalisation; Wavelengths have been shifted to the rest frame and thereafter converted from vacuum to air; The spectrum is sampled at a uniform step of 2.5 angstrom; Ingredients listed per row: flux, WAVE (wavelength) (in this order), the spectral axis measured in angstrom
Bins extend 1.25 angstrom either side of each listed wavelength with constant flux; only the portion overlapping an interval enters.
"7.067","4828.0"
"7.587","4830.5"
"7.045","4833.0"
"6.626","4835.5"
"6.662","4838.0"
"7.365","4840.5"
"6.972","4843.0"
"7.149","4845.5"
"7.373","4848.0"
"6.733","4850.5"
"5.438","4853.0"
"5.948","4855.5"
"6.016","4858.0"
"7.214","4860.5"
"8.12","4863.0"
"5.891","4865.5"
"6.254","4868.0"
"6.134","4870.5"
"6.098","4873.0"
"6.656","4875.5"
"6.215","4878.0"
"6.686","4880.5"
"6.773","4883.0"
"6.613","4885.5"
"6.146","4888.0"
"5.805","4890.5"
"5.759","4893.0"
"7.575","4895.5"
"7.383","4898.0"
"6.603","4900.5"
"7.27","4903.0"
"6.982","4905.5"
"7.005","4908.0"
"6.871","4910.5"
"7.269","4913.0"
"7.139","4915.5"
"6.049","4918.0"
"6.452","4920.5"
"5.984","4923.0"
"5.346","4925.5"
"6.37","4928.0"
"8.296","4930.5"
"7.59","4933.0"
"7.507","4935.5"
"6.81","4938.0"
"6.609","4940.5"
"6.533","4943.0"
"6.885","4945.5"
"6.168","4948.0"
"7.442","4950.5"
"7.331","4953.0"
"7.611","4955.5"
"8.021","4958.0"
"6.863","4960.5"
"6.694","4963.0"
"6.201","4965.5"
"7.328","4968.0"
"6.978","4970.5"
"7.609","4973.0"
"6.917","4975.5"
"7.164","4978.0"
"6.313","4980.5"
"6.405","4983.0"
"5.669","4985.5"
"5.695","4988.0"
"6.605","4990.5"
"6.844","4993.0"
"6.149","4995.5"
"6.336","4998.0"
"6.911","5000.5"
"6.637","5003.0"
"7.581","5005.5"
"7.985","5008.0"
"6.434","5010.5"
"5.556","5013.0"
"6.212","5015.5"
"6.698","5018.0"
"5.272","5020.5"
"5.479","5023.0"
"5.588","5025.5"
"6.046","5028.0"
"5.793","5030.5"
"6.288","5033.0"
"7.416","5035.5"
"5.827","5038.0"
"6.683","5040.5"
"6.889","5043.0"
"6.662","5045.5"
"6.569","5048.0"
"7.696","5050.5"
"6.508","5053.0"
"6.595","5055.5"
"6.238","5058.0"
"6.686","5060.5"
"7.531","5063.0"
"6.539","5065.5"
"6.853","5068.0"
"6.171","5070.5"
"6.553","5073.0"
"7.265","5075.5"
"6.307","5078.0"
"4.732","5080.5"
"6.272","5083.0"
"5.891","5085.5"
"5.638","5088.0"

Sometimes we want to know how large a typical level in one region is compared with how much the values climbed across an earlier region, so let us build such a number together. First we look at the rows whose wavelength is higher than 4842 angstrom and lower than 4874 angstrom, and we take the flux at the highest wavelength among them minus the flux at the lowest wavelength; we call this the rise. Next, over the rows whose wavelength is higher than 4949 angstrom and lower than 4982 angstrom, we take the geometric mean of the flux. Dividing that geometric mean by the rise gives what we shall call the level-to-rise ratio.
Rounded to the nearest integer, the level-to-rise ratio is -8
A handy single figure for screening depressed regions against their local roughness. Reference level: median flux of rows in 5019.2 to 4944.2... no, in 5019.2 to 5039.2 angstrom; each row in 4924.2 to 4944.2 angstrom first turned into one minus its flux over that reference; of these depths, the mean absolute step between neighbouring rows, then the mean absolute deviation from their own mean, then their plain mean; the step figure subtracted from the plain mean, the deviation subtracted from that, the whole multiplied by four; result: -1.67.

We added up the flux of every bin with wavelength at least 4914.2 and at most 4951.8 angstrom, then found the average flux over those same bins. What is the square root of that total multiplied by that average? 26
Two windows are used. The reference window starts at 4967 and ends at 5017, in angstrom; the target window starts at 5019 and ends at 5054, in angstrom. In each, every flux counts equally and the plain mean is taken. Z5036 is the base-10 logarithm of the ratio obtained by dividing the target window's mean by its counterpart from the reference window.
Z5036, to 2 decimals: -0.02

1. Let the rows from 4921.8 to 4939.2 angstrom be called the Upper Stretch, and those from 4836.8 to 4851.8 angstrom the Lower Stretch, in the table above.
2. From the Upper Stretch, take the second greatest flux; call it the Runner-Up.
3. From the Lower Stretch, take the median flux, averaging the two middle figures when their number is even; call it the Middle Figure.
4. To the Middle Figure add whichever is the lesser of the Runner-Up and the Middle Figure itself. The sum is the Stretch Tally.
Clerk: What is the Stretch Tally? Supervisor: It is 14.1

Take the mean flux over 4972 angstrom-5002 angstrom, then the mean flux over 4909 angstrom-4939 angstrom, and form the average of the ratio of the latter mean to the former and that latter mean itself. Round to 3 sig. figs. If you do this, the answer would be 3.92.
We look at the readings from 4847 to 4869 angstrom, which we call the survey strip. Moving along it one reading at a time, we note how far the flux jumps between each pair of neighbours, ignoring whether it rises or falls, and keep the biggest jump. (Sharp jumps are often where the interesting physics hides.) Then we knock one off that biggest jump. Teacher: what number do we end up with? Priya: 1.2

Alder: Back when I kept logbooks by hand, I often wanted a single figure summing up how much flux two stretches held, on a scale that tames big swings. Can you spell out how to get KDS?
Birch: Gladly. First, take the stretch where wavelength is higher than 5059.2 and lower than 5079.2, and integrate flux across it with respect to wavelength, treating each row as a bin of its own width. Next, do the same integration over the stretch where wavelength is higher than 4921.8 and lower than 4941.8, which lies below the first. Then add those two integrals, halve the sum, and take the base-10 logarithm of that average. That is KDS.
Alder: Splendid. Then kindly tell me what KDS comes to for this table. 2.13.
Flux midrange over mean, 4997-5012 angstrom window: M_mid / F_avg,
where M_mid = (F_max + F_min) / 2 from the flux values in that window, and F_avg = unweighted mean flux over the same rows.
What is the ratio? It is 1.03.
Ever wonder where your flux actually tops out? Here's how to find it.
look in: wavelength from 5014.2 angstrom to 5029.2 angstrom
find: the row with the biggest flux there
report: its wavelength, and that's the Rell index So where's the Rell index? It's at 5018.0 angstrom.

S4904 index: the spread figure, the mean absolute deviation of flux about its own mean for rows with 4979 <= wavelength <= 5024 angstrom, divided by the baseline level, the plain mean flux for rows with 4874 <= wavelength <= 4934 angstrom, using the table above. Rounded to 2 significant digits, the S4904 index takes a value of 0.078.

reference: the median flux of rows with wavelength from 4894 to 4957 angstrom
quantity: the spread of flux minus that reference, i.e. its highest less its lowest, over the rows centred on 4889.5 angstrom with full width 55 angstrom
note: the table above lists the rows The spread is 2.4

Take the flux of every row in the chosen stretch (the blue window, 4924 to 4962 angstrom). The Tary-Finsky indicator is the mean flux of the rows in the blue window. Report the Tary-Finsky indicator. 7.0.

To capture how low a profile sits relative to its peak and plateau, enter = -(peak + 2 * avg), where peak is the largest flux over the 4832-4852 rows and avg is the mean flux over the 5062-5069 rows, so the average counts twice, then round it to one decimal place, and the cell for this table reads -21.3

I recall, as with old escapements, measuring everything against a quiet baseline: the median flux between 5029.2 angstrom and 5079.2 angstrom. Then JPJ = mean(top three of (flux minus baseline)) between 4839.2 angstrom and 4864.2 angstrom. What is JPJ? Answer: 1.04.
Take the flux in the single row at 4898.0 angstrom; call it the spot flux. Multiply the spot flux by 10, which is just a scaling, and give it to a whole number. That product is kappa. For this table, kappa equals 74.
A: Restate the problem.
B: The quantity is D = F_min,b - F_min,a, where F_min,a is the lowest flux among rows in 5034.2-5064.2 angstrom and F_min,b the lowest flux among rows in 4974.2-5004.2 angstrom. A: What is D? -0.2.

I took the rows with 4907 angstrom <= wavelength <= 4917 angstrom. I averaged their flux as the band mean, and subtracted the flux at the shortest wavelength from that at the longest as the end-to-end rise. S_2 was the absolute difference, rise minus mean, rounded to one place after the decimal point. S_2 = 6.9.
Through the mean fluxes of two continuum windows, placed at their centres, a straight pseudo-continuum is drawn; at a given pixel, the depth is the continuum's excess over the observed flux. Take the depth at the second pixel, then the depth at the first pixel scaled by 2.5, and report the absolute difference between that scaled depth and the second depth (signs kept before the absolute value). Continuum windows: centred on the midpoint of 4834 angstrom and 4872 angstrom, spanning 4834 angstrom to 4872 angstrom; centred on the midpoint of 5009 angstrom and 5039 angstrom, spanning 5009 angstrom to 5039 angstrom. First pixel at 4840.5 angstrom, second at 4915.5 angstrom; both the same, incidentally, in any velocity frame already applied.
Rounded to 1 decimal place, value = 1.0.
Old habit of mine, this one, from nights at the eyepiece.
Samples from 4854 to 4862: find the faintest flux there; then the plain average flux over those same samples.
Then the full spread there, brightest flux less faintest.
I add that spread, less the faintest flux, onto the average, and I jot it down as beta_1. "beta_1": 1.7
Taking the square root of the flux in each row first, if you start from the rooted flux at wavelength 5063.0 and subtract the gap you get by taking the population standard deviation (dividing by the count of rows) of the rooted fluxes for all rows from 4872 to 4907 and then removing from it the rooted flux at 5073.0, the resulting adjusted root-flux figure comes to 5.20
